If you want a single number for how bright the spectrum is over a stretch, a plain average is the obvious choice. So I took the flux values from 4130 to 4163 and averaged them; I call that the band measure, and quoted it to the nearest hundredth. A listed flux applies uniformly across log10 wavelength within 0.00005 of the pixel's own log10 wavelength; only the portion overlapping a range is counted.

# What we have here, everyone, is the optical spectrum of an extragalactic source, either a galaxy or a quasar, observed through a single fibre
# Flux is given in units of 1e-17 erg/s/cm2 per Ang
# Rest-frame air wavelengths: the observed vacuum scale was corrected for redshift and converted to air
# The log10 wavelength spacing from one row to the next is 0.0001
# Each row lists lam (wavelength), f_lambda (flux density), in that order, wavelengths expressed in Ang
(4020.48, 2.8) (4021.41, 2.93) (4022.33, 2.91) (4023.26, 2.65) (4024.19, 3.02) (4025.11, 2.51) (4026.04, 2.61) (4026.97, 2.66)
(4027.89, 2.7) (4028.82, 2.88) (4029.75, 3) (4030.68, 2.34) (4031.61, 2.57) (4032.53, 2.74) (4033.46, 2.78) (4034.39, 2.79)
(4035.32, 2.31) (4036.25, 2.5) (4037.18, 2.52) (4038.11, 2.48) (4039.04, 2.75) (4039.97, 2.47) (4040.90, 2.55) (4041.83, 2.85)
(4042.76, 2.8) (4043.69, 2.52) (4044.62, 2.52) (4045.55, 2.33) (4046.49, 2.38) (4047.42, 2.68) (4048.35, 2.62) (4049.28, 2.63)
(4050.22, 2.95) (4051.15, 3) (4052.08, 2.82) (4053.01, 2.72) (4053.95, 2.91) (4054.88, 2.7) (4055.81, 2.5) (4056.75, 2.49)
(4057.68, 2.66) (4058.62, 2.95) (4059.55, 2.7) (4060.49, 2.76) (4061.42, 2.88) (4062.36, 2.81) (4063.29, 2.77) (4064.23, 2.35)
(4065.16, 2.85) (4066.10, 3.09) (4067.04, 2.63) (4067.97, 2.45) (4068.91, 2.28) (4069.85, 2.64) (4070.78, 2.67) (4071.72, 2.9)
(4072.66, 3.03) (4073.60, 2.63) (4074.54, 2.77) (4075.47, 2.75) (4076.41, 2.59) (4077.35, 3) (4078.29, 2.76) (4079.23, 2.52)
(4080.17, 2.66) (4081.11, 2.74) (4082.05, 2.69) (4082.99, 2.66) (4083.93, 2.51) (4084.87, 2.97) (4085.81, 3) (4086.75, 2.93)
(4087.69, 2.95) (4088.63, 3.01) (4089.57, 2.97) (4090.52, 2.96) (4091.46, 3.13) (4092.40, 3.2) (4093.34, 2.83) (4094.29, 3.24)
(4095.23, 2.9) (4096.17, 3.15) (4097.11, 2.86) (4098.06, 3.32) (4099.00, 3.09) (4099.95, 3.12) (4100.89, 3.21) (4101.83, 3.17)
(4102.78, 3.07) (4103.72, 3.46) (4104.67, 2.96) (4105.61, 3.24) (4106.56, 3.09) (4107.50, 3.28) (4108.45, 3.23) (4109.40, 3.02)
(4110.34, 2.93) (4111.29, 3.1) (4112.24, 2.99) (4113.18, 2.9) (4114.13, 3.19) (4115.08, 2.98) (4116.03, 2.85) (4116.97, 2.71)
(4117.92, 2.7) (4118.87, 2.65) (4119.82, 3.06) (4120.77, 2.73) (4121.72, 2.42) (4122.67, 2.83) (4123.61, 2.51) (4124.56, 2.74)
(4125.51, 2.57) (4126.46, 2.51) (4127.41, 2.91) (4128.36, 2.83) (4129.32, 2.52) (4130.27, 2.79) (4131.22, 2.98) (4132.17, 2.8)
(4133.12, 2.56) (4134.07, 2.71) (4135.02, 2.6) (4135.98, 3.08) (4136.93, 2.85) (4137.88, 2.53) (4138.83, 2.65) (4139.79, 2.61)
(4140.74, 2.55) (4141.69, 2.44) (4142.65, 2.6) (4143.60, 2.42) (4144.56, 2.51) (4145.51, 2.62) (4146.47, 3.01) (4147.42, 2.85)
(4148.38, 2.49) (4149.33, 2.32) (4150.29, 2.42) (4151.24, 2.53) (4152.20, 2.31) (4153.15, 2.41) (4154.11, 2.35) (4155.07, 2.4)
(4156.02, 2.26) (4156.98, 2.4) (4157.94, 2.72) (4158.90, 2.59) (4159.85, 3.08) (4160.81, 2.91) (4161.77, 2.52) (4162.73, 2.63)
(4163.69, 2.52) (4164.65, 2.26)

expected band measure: 2.61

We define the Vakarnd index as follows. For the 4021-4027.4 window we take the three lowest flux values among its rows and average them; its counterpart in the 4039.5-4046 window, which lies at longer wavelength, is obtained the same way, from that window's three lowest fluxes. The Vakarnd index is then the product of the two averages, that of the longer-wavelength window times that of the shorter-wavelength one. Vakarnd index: 6.32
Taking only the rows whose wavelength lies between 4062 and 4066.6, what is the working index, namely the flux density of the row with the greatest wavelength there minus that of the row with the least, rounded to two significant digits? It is 0.28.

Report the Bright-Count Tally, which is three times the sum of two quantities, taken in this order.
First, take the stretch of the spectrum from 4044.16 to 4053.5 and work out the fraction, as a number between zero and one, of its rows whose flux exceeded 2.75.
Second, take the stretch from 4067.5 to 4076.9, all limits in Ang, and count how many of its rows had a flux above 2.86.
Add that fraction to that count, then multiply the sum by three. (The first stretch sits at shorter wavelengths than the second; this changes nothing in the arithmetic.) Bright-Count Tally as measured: 6.9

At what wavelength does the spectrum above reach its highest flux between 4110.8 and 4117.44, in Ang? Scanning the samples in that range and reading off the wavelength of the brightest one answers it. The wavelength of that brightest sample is 4114.13 Ang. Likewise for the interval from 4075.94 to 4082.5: 4077.35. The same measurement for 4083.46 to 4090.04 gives 4088.63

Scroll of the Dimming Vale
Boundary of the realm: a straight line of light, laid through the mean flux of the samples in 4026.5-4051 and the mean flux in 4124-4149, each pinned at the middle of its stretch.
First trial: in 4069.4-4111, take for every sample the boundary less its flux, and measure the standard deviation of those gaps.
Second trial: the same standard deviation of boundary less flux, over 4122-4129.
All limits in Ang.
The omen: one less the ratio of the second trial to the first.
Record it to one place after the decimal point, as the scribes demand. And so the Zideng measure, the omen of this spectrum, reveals 0.3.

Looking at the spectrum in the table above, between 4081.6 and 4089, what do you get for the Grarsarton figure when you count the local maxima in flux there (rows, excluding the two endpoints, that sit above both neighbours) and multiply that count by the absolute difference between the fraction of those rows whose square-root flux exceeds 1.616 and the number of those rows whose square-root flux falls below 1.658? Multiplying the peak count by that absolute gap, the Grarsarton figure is 2.1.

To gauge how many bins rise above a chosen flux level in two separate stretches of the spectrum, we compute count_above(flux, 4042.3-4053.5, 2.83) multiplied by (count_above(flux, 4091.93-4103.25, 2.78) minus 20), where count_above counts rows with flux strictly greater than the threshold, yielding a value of -16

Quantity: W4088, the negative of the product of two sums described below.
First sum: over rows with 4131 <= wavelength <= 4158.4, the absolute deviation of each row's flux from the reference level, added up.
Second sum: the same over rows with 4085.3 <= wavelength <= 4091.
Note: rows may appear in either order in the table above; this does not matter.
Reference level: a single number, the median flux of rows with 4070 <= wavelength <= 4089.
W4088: -9.0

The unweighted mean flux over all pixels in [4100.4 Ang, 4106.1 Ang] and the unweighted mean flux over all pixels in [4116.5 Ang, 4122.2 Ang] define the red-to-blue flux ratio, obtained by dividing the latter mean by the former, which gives 0.85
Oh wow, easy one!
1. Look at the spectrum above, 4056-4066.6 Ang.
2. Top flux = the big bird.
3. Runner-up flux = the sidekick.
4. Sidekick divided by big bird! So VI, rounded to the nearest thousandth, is 0.955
